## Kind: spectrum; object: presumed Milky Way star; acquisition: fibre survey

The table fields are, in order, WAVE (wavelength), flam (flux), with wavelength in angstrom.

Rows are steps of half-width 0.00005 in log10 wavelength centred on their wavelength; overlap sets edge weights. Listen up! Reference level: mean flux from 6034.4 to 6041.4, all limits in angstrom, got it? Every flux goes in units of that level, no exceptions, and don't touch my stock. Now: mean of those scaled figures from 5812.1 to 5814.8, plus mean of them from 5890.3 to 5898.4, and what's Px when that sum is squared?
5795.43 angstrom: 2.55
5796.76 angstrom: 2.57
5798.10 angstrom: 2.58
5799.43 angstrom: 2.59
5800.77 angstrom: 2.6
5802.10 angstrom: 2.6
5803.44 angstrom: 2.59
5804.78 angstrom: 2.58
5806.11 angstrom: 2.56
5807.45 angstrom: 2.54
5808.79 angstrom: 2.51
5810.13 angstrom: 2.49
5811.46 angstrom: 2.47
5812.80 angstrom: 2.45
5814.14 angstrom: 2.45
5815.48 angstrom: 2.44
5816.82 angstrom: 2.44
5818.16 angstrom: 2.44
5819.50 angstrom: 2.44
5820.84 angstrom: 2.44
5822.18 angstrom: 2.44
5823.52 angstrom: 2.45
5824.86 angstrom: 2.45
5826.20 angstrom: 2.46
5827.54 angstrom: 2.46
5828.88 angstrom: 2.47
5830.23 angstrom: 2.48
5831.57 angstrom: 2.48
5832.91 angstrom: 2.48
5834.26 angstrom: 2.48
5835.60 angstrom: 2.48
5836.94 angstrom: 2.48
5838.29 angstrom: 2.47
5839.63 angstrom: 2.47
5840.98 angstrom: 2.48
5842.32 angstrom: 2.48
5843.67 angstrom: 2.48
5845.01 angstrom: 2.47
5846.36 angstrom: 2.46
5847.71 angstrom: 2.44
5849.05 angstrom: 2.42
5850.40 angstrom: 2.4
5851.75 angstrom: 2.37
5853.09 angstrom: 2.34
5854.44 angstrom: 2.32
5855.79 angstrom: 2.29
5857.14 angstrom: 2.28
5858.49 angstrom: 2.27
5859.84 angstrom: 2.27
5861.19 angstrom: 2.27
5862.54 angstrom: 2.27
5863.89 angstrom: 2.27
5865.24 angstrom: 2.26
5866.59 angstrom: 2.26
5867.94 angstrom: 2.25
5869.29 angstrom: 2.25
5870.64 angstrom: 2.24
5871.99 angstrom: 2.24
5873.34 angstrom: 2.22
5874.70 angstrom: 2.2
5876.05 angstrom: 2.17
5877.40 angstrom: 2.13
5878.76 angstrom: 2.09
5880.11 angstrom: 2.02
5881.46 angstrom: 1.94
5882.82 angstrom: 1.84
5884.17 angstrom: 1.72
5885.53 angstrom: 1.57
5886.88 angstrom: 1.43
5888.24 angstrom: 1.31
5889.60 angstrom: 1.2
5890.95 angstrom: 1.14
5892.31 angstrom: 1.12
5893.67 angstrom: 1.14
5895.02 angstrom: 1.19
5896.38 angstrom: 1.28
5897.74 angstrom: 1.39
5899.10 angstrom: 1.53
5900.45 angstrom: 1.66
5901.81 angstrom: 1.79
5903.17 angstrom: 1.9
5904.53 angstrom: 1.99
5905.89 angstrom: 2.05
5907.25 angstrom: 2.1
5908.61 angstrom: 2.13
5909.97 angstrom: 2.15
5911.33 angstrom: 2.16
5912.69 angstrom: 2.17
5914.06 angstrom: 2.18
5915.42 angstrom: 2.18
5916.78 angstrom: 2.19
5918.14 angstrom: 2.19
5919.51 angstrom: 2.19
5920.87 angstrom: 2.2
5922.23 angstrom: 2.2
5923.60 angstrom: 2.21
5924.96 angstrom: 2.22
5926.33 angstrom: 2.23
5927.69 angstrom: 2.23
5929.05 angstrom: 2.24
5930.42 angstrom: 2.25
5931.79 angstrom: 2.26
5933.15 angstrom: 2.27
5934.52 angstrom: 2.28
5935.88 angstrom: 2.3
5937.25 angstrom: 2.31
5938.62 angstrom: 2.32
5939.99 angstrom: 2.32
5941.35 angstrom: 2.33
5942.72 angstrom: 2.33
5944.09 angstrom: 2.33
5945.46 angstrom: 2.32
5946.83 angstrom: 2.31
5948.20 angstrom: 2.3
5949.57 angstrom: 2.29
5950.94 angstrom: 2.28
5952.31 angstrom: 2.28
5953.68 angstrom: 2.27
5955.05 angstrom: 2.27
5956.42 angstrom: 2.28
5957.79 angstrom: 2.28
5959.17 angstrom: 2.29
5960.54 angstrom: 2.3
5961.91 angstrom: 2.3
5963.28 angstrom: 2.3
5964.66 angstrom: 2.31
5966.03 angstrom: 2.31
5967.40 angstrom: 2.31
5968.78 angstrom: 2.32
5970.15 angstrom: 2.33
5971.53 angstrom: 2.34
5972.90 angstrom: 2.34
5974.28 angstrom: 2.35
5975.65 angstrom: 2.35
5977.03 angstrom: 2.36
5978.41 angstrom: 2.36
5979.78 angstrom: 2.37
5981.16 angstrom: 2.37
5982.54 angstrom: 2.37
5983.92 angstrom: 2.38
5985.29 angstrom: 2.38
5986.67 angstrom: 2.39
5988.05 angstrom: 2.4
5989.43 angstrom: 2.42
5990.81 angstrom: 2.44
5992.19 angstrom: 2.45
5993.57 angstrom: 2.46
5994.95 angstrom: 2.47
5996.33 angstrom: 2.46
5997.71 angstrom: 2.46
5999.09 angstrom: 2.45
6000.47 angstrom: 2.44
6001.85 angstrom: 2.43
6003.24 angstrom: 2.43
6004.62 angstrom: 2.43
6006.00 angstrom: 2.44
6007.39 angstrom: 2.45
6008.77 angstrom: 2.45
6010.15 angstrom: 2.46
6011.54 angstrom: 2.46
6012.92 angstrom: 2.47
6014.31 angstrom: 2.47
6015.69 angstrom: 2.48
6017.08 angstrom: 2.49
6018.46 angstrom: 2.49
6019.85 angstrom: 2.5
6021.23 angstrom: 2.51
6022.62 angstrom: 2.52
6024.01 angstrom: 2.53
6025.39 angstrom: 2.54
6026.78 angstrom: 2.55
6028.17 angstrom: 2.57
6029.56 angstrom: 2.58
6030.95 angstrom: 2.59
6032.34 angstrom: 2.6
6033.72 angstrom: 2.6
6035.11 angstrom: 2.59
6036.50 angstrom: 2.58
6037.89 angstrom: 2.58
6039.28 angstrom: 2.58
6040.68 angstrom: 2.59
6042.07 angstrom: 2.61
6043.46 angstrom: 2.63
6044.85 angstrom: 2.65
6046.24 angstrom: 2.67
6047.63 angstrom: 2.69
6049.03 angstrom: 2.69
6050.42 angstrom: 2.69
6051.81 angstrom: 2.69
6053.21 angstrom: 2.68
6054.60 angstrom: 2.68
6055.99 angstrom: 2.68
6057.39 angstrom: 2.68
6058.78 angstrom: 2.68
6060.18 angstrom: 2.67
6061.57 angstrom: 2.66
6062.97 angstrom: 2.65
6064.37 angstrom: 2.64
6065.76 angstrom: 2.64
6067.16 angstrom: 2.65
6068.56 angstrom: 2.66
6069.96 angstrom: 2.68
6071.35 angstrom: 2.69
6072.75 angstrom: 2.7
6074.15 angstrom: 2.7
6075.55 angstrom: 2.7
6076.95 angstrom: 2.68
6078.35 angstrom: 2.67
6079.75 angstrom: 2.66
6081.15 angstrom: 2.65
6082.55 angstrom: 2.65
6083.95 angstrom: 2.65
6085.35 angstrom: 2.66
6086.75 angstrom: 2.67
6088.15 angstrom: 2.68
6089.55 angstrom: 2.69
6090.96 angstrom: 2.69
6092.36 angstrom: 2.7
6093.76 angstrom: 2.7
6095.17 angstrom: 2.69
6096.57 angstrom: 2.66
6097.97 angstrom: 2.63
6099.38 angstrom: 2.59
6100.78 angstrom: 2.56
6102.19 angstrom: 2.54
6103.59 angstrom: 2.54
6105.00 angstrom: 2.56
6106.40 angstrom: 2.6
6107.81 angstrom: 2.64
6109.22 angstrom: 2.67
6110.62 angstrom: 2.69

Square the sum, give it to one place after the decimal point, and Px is 2.0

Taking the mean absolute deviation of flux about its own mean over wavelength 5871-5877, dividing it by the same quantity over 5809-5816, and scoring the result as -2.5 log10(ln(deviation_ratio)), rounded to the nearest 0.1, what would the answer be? 1.2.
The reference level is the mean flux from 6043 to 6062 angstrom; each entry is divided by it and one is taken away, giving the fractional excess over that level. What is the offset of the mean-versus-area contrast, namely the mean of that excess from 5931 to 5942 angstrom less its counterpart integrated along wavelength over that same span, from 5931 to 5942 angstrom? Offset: 1.4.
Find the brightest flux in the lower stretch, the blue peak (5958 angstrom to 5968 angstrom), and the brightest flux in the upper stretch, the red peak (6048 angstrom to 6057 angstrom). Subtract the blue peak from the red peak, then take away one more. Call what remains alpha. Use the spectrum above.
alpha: -0.62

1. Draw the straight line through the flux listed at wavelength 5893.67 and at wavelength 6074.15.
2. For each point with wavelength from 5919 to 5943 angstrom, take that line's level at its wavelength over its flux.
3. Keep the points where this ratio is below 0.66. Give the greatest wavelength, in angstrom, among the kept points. 5938.62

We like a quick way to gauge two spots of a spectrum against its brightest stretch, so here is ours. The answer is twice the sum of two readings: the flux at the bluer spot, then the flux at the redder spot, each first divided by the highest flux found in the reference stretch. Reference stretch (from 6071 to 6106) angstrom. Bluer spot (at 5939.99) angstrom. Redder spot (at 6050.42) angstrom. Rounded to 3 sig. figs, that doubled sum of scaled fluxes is 3.71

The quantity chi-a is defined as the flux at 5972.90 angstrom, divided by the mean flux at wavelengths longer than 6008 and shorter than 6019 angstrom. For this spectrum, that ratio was 0.95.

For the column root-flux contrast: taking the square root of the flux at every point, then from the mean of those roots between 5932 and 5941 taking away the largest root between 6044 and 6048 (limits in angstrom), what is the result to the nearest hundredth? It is -0.12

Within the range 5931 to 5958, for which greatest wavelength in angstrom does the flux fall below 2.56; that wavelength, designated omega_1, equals 5957.79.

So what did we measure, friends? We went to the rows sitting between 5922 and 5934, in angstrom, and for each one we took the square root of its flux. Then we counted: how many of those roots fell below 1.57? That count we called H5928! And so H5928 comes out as 9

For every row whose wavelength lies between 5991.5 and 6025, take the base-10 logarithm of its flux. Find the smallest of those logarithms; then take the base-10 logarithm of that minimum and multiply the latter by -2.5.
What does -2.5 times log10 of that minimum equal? 1.03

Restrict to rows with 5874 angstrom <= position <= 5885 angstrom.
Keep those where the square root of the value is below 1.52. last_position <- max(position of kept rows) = 5884.17 angstrom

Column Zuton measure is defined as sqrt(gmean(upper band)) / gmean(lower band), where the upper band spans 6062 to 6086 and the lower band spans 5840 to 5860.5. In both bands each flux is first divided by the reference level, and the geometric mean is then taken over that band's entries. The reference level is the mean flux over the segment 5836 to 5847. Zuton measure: 1.08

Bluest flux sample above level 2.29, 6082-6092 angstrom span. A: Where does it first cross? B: 6082.55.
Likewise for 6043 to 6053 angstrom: 6043.46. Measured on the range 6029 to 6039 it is 6029.56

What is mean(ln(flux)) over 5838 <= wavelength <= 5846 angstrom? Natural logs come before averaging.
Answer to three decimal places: 0.906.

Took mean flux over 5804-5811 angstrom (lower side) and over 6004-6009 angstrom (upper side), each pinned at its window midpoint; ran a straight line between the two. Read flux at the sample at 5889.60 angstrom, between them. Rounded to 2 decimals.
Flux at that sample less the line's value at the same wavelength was -1.30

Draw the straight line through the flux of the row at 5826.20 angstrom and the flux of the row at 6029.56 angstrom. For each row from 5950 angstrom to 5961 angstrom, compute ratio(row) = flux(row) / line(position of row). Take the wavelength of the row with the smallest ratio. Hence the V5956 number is 5955.05 angstrom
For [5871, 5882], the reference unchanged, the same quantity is 5881.46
